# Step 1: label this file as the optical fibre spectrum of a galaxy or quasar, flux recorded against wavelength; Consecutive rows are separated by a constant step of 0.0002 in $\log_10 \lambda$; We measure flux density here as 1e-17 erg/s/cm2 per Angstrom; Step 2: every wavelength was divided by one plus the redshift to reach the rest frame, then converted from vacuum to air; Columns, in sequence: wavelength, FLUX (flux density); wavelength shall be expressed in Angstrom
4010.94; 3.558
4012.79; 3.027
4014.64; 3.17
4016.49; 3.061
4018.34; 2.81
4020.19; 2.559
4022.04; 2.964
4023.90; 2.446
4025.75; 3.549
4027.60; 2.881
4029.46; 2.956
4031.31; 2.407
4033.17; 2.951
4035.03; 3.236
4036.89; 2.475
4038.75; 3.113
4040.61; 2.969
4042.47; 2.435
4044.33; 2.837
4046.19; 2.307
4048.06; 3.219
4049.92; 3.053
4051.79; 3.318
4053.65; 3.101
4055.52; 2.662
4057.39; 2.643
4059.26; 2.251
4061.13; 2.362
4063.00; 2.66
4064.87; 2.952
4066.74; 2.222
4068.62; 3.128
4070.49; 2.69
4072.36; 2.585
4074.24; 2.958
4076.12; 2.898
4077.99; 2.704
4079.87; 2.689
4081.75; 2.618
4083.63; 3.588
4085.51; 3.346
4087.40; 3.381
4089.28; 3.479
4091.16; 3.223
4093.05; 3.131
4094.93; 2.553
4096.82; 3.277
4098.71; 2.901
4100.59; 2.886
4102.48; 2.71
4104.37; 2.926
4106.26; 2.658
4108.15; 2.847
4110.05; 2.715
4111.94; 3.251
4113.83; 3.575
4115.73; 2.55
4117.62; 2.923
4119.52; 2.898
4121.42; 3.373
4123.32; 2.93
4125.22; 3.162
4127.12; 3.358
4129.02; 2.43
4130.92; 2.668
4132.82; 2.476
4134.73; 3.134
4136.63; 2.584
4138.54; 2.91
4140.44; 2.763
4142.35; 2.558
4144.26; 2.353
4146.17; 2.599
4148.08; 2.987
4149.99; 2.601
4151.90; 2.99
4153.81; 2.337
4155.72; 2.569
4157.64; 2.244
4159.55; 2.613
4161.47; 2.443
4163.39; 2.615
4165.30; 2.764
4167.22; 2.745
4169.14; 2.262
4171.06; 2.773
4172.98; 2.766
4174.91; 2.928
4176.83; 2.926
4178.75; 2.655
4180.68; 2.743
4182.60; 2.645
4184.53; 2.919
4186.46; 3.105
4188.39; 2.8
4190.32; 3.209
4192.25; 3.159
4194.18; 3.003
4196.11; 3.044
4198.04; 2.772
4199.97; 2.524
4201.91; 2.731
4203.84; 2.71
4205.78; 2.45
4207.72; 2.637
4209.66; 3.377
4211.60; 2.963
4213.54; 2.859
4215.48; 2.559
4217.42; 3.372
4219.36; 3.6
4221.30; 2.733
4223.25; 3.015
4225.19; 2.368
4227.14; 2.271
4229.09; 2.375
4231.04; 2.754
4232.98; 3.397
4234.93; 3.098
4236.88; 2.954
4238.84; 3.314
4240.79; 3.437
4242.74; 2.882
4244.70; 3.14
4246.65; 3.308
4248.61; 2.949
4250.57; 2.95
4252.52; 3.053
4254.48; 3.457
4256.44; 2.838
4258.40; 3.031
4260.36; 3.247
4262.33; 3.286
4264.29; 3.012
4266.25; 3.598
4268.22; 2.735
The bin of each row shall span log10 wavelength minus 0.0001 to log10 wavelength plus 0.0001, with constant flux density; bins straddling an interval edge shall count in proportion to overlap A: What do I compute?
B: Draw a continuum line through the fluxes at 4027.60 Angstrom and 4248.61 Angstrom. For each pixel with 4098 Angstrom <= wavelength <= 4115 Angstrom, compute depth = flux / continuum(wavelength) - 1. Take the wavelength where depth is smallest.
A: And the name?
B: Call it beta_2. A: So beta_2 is 4106.26 Angstrom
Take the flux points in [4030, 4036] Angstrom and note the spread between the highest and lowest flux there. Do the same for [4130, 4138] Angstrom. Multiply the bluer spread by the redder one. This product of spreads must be 0.5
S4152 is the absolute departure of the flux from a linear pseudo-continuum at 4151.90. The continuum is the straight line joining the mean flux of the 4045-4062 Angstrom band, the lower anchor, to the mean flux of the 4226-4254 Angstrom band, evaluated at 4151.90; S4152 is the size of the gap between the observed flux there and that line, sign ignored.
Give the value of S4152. 0.10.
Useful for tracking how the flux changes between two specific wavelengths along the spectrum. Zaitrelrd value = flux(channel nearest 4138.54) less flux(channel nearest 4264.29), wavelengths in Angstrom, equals -0.1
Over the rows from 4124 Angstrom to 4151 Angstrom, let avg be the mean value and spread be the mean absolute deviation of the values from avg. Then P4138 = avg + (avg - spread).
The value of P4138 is 5.26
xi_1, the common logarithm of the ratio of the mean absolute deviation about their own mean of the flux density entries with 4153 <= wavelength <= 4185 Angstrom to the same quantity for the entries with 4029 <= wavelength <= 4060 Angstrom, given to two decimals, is -0.25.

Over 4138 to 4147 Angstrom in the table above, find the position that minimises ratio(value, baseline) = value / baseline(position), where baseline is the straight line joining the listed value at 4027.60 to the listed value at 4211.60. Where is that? 4144.26 Angstrom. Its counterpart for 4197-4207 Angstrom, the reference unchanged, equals 4205.78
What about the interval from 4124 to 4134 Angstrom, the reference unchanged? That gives 4129.02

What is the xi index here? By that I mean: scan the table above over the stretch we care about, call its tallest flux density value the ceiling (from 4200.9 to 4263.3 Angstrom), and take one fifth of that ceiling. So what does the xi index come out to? 0.72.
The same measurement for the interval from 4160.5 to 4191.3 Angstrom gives 0.64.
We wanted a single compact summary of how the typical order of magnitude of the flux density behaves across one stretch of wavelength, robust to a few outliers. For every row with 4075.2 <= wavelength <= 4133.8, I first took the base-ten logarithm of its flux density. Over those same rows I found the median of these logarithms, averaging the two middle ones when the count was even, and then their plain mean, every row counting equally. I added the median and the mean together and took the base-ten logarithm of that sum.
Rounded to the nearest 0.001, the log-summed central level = -0.030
